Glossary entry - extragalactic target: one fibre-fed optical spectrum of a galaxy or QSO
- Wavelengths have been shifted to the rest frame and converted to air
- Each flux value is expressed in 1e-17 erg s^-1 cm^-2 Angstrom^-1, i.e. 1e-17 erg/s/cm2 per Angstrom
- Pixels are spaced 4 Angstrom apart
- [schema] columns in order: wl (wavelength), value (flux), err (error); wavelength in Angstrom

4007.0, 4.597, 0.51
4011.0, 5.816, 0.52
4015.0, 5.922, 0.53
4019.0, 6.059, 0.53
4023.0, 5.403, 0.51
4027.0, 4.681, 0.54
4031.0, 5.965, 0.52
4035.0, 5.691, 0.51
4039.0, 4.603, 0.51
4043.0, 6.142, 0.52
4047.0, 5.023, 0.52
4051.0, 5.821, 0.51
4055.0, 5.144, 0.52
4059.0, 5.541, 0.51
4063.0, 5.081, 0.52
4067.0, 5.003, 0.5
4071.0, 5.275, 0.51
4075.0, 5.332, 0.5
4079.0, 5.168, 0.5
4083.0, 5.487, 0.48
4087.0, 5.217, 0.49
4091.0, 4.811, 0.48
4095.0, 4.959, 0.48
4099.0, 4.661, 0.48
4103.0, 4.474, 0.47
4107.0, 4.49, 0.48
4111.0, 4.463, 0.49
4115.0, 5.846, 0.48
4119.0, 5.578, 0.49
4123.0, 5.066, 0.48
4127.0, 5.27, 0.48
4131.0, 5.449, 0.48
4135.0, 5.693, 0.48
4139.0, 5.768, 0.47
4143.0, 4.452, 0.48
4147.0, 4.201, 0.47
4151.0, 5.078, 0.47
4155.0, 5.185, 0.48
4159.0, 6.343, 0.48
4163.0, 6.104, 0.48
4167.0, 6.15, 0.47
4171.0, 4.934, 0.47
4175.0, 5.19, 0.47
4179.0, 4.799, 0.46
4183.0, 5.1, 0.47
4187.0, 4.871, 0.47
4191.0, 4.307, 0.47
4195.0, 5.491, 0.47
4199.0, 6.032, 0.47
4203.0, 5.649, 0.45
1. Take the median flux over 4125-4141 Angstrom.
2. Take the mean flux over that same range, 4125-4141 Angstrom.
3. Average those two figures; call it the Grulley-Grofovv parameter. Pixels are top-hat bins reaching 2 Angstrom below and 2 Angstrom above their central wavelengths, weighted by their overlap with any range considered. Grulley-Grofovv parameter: 5.56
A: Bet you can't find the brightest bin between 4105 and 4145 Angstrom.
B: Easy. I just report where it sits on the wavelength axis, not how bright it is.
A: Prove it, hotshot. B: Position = 4115.0 Angstrom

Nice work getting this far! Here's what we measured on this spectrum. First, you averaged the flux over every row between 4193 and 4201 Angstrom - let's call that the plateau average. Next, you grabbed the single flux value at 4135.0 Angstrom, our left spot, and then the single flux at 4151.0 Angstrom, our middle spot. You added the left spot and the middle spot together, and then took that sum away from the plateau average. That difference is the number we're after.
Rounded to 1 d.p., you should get -5.0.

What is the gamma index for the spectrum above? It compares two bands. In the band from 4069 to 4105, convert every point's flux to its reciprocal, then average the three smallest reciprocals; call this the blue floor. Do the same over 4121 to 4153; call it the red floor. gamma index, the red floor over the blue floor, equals 0.95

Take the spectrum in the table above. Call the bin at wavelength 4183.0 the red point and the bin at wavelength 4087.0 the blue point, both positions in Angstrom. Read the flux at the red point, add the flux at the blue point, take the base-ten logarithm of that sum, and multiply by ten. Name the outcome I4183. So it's 10.1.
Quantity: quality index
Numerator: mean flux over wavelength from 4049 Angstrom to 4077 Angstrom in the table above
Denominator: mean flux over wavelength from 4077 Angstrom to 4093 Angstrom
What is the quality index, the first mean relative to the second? 1.03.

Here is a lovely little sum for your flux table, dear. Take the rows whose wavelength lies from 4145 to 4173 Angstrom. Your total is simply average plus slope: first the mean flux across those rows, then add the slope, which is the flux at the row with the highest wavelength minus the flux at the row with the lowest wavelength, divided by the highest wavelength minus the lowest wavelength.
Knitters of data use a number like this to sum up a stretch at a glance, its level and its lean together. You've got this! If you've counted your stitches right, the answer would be 5.46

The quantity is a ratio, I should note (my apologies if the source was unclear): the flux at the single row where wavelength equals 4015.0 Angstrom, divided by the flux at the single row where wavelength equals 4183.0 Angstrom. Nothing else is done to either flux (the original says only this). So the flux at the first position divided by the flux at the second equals 1.16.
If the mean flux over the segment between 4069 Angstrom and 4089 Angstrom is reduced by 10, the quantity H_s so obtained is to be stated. -4.70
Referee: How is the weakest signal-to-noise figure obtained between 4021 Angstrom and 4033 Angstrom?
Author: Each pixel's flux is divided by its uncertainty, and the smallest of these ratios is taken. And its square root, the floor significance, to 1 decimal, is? 2.9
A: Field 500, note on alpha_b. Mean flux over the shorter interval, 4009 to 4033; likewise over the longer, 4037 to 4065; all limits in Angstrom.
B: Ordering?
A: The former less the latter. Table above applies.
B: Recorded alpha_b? 0.30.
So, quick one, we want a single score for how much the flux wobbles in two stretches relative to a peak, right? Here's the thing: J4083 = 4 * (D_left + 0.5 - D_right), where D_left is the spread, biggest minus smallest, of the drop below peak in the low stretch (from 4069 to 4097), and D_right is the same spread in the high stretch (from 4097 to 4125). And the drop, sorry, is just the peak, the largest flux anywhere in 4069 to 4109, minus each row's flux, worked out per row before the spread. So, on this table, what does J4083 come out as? -1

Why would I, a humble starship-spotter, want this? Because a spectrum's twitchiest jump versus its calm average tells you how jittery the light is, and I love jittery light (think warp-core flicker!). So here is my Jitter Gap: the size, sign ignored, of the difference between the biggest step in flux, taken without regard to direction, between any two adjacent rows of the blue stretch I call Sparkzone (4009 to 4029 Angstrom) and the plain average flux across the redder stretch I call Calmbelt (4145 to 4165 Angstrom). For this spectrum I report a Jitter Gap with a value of 4.7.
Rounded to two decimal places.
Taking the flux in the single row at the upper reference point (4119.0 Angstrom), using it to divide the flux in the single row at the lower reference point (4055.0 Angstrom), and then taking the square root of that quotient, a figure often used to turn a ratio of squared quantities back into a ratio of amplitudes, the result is 0.96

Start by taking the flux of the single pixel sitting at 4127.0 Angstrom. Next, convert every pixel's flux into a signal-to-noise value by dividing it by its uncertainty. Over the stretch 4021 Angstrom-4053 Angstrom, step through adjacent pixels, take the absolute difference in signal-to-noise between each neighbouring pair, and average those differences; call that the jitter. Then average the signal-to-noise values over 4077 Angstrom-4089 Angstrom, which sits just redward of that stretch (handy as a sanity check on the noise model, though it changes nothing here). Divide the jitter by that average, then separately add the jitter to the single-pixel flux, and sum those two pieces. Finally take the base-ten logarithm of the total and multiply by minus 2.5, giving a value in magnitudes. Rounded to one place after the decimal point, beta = -2.2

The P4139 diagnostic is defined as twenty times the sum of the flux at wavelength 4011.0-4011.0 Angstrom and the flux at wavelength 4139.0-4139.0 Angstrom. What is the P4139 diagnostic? 232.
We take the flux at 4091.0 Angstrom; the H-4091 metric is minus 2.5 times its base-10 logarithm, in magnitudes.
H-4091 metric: -1.71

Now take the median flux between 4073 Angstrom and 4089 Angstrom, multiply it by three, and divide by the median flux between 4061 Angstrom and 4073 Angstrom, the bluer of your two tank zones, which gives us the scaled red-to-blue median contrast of 3.11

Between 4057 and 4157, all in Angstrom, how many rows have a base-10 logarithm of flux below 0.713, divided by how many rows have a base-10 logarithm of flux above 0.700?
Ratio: 0.75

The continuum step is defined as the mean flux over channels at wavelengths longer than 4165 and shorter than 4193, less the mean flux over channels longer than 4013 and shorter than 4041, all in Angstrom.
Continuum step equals -0.4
